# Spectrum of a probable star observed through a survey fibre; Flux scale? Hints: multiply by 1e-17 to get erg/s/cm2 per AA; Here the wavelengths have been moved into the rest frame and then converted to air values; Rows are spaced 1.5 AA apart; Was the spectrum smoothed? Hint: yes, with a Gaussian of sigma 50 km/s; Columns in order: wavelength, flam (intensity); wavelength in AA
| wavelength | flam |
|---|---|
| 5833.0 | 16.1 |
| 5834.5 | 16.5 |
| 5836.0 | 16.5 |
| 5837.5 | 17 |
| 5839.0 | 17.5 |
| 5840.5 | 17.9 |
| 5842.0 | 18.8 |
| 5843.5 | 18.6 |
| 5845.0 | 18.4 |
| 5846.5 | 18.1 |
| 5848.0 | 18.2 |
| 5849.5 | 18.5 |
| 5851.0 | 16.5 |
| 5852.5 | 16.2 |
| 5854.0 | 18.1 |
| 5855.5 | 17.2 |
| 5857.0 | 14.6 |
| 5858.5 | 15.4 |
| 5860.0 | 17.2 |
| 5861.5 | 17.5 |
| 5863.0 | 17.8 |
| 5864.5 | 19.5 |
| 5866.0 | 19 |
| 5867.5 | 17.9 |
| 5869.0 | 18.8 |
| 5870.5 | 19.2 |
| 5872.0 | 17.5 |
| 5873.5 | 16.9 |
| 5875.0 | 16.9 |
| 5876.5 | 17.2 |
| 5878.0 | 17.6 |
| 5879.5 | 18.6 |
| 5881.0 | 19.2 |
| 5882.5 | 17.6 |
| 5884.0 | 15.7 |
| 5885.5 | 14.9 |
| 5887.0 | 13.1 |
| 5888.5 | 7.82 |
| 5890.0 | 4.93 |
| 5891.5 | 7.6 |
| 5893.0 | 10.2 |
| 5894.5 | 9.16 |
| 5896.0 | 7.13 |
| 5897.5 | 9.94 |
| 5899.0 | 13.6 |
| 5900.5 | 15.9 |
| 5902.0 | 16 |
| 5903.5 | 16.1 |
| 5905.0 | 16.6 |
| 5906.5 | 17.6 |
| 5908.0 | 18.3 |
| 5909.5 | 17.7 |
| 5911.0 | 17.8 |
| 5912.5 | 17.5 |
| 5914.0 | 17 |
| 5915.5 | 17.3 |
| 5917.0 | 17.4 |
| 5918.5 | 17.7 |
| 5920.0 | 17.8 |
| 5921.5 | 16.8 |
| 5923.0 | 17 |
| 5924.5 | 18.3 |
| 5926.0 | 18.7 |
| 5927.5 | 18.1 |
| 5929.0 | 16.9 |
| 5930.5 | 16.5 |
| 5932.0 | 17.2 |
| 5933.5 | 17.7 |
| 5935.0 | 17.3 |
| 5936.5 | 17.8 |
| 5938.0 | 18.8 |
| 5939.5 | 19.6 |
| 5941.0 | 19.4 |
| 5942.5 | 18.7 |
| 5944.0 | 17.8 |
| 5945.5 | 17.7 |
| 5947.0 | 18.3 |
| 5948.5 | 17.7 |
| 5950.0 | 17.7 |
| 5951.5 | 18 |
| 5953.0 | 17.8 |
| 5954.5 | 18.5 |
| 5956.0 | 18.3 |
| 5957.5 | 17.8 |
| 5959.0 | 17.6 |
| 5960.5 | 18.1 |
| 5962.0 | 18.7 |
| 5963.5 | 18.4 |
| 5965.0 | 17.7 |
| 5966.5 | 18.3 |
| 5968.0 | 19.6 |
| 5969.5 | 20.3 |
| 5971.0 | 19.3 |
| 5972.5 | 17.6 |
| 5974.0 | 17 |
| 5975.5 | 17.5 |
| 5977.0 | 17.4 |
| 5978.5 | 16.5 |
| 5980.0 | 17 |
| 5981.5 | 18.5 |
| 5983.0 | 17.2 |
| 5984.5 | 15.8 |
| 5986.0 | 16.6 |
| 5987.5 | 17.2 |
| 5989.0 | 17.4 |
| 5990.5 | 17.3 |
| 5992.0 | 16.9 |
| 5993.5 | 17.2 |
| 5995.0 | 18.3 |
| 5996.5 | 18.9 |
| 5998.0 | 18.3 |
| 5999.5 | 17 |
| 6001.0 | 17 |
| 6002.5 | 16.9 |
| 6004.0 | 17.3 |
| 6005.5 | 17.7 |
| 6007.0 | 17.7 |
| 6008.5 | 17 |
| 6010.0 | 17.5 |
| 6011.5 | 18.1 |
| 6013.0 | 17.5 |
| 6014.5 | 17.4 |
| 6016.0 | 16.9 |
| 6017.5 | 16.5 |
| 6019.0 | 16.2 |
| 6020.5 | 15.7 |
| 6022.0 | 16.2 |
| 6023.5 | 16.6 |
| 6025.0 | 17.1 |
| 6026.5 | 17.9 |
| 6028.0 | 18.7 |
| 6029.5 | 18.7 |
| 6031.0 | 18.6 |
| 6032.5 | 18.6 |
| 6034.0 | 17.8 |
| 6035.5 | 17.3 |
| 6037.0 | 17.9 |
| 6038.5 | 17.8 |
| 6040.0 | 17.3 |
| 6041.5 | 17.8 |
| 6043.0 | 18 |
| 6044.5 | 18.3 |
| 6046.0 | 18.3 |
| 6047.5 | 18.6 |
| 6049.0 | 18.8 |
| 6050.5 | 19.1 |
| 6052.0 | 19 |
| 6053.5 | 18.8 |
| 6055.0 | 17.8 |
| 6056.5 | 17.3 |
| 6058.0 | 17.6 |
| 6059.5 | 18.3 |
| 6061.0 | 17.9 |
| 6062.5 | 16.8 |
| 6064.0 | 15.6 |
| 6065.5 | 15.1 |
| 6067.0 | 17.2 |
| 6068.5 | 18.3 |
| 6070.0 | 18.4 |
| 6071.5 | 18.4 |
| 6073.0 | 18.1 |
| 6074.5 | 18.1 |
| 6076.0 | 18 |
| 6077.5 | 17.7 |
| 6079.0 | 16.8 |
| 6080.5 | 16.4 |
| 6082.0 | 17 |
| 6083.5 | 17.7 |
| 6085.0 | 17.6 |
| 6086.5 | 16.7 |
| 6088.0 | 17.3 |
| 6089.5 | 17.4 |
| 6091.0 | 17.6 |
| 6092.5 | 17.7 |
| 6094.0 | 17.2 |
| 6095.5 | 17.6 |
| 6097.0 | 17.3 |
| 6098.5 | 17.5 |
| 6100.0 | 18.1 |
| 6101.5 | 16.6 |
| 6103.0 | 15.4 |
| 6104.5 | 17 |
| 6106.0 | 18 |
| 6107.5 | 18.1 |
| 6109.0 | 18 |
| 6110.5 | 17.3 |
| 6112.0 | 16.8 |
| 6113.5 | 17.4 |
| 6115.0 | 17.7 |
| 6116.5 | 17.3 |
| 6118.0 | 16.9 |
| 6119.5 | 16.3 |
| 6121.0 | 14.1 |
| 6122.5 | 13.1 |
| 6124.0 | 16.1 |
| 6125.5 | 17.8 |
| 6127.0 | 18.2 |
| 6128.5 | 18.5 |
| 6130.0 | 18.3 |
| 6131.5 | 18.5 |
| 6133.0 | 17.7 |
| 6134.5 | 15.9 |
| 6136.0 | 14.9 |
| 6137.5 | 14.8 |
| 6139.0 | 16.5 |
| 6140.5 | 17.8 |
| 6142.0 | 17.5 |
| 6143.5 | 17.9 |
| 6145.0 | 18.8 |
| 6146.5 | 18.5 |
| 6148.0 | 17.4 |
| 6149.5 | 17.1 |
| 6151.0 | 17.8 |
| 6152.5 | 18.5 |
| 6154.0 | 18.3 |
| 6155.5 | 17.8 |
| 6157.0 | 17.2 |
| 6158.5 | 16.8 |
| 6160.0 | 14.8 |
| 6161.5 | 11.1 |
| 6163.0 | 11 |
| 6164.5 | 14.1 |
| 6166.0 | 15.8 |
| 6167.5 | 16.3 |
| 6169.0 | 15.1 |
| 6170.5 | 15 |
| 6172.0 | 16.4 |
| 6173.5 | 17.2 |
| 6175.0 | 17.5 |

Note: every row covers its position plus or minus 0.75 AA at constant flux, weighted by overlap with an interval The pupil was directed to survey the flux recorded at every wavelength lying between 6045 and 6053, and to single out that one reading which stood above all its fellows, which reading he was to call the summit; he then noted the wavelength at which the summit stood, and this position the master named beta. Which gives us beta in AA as 6050.5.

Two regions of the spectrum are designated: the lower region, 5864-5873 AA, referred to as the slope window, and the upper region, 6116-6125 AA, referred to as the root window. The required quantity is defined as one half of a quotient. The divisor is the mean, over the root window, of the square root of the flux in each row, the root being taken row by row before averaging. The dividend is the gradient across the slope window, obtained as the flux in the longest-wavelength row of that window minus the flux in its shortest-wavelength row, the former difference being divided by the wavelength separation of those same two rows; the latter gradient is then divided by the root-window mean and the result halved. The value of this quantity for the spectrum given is -0.03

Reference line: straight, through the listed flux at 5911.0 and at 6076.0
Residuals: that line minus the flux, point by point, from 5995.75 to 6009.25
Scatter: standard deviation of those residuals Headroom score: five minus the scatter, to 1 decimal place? 4.3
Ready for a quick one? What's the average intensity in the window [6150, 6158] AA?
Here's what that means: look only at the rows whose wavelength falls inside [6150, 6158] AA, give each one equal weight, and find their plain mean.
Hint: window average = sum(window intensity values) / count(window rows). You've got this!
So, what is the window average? 17.9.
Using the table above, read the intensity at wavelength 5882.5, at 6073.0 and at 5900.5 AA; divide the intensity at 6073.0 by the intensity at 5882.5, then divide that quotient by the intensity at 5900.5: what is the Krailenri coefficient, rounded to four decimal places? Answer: 0.0647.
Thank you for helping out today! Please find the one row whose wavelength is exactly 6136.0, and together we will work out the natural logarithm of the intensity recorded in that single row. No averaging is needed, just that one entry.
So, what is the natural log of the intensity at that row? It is 2.70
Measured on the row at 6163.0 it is 2.40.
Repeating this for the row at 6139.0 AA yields 2.80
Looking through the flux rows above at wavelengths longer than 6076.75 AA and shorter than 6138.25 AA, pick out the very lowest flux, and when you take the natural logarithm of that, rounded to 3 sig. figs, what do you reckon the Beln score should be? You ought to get 2.57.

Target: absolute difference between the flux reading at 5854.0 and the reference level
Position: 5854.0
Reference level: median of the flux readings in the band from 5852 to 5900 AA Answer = 1.05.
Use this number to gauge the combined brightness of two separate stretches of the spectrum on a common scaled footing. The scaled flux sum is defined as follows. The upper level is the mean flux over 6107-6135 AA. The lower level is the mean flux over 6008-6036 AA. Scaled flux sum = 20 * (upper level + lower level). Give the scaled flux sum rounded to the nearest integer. 689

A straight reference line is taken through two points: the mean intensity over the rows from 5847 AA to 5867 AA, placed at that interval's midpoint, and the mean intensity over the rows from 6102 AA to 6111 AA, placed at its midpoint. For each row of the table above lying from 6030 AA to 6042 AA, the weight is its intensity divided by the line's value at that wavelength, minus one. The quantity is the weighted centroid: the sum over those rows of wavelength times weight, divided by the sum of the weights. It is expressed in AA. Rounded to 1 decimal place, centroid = 6034.4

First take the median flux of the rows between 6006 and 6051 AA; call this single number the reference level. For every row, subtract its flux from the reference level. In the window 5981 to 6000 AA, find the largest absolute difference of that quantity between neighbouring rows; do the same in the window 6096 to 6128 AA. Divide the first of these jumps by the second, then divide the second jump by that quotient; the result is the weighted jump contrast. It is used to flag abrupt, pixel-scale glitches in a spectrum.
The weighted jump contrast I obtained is 6.4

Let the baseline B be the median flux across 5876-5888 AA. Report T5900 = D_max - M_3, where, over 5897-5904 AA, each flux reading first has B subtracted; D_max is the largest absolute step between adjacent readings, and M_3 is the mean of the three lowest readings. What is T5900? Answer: 7.9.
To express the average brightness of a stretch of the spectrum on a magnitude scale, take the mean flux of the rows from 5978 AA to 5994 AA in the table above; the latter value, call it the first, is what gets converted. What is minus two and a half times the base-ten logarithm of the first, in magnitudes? -3.080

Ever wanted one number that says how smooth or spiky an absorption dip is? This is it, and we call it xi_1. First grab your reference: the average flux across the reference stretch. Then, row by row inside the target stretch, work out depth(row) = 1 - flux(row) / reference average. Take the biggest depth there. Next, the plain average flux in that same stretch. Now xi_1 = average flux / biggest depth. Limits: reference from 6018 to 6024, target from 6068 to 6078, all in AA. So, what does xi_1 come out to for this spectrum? -192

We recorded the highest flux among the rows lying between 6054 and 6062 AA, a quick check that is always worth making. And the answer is 18.3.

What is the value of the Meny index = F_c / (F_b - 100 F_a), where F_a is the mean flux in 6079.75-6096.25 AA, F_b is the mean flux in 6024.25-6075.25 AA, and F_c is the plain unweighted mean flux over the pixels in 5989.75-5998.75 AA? -0.0104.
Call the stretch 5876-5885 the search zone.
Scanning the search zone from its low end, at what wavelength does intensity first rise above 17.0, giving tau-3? 5876.5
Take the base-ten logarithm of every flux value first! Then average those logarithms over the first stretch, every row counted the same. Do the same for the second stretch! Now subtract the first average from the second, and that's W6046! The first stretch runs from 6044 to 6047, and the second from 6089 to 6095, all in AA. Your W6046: -0.02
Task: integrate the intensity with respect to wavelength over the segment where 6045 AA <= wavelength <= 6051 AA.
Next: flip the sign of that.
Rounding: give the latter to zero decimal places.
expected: -112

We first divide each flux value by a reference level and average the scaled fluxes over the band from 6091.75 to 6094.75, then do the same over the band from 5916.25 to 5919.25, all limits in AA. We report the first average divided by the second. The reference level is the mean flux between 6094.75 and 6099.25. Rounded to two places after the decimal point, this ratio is 0.99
